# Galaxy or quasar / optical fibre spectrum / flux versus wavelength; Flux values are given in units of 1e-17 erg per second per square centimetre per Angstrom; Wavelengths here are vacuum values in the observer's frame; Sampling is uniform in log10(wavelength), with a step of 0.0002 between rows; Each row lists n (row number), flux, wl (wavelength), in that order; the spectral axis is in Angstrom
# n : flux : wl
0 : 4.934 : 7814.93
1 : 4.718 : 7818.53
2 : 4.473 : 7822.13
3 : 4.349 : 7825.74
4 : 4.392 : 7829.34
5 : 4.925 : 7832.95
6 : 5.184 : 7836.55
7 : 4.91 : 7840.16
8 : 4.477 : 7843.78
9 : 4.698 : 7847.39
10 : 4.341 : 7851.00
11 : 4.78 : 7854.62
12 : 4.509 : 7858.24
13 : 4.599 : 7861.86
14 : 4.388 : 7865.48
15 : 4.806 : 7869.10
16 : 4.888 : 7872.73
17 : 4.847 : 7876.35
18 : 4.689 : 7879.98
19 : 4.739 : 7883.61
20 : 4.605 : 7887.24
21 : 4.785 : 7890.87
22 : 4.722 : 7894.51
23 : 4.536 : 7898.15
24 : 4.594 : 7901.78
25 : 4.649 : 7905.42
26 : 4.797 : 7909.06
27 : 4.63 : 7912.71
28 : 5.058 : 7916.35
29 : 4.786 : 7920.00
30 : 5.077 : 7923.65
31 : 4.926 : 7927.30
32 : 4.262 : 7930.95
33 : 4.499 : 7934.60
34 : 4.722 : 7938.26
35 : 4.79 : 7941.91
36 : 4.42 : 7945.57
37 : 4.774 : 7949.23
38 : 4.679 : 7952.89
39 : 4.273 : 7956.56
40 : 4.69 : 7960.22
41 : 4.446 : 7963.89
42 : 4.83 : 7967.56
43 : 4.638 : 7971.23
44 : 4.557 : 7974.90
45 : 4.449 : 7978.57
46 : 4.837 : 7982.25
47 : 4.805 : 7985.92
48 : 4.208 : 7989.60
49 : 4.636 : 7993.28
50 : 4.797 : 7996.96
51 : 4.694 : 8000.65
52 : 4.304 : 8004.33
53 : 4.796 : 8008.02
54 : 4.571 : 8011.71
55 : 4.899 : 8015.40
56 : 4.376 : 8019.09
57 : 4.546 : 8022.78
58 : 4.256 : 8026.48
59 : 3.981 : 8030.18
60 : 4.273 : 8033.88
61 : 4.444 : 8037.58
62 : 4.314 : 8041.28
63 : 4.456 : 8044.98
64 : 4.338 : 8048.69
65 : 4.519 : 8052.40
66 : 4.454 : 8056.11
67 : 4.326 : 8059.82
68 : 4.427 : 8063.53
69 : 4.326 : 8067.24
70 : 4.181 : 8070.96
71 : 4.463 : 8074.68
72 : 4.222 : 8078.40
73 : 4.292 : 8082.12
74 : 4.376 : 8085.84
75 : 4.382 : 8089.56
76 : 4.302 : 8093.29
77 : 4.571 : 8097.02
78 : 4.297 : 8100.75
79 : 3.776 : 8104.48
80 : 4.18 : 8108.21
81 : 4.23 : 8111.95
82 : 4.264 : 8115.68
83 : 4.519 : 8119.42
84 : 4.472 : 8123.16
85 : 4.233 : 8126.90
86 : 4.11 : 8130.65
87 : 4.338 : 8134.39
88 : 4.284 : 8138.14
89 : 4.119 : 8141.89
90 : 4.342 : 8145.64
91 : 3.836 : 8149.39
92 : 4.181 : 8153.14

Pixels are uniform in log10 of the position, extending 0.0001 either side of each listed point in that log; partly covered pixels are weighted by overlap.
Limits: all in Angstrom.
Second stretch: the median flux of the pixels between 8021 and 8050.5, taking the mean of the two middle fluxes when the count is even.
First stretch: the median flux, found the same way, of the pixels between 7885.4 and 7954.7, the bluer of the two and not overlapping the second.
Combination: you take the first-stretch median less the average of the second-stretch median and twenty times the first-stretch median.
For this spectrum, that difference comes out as -44.7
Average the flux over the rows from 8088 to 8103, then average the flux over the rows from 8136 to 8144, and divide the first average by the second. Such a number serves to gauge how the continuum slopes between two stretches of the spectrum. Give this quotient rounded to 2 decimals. 1.04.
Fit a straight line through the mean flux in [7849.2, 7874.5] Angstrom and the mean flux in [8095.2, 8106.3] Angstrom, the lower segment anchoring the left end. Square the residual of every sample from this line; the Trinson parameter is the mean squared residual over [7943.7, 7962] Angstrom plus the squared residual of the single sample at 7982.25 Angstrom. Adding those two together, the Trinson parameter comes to 0.23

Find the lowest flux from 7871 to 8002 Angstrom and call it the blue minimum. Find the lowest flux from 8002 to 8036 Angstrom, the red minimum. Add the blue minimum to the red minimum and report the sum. 8.19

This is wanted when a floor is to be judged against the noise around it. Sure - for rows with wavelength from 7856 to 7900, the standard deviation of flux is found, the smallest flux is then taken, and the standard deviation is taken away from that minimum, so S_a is 4.24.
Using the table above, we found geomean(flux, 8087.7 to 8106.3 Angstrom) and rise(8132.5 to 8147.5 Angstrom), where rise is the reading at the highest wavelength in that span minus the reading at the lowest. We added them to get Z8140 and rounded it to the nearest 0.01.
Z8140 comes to 4.26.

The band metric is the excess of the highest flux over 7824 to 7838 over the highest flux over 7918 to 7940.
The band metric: 0.11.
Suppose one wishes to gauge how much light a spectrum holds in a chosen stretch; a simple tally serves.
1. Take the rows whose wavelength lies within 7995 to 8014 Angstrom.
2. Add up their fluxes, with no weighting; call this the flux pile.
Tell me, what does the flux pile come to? 23.2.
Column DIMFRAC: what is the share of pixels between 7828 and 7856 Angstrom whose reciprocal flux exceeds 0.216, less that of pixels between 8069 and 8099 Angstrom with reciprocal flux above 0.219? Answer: -0.50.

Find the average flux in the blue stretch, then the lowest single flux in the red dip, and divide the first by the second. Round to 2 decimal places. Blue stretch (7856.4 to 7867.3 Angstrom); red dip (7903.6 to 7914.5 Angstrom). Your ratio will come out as 0.97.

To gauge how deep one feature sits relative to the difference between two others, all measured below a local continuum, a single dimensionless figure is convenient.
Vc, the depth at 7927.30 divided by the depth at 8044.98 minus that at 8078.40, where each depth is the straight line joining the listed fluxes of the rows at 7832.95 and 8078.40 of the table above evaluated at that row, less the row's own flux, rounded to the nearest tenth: 2.0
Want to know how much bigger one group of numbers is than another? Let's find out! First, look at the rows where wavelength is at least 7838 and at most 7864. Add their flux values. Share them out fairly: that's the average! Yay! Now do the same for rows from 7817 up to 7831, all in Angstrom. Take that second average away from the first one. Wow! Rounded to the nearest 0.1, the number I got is 0.1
